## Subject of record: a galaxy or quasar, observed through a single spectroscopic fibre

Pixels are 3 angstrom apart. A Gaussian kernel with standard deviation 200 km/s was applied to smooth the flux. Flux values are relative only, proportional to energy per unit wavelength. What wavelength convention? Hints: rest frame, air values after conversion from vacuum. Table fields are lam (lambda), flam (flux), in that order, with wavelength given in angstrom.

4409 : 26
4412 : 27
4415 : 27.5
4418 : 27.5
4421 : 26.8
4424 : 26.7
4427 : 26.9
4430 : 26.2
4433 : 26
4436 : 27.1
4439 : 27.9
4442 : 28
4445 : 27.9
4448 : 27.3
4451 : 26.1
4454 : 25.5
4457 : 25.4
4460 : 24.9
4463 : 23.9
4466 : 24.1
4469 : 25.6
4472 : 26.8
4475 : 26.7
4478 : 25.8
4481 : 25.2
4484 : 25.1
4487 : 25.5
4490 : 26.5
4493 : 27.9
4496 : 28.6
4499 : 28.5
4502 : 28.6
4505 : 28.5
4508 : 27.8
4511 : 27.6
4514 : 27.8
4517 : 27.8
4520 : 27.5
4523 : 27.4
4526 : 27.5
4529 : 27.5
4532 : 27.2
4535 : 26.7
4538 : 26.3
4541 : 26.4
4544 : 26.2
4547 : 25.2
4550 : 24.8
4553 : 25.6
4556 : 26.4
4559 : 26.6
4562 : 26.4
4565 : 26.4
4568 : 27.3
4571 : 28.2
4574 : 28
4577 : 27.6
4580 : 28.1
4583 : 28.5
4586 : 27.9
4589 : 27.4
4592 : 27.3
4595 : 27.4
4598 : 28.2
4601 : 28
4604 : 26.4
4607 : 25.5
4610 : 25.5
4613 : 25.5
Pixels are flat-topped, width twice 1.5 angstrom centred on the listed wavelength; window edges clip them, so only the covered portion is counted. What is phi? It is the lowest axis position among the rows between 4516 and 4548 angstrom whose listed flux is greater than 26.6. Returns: 4517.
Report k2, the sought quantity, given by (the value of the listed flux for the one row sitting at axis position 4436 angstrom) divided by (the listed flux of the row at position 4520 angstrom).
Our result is 0.99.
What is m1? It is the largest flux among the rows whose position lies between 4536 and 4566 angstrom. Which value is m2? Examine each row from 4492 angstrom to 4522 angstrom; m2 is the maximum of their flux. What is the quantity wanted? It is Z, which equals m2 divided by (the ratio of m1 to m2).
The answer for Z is 30.8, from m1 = 26.6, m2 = 28.6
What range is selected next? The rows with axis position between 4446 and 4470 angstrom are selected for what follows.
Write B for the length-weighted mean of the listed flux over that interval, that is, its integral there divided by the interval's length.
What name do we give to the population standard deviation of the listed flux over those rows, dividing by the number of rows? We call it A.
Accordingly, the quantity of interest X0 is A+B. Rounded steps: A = 1.02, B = 25.4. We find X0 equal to 26.4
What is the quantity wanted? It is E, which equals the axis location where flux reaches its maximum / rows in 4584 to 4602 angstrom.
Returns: 4598 angstrom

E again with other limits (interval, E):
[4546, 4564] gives 4559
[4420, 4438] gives 4436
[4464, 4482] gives 4472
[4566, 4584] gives 4583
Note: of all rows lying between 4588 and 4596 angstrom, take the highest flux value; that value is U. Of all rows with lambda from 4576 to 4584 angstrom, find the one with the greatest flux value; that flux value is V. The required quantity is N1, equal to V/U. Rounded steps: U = 27.4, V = 28.5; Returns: 1.04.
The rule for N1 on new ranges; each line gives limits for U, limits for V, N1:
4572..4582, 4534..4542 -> 0.95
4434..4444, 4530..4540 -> 0.97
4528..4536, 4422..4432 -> 0.98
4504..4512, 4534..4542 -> 0.94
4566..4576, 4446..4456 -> 0.97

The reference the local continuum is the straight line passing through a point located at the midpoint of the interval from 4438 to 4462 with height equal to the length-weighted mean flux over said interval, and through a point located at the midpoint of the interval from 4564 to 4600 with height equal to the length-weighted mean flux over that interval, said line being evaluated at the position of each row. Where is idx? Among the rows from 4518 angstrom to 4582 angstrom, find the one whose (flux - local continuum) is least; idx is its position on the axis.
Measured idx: 4550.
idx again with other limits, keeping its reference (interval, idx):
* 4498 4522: 4520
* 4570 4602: 4592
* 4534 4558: 4550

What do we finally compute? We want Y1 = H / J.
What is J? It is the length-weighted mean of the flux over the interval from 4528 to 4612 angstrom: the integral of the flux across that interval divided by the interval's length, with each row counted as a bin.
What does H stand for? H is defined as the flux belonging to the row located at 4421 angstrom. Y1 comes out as 1.00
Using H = 26.8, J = 26.9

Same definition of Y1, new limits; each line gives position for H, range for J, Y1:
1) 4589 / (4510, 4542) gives 1.01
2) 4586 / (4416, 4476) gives 1.06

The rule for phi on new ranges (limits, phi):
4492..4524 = 4493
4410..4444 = 4412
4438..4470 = 4439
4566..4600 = 4568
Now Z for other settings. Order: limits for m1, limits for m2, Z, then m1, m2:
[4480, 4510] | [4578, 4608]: 28.4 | 28.6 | 28.5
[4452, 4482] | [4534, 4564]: 26.6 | 26.8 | 26.7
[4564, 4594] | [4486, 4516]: 28.7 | 28.5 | 28.6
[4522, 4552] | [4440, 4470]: 28.5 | 27.5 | 28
